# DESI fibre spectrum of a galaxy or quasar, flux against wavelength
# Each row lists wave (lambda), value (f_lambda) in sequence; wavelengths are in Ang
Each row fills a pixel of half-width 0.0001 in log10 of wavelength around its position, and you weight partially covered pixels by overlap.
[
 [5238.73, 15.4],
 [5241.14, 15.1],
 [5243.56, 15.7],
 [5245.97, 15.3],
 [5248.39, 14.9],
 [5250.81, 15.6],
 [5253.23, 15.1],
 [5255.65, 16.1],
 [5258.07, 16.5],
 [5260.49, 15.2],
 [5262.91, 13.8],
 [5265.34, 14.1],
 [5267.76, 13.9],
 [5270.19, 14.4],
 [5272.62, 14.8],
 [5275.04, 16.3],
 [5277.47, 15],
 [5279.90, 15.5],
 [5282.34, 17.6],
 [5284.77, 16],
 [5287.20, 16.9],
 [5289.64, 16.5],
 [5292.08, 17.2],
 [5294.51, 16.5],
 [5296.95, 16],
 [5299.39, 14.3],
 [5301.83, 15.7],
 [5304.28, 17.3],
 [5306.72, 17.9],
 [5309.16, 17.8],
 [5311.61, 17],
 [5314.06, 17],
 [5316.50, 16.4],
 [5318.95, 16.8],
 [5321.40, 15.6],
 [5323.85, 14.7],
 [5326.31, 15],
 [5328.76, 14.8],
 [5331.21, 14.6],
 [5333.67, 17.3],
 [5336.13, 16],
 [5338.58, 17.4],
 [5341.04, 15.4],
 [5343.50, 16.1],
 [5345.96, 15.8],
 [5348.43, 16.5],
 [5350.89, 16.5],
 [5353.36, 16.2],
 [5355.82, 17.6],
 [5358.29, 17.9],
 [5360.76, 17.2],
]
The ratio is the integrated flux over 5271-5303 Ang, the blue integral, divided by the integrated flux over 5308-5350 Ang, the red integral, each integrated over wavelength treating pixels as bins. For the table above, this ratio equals 0.8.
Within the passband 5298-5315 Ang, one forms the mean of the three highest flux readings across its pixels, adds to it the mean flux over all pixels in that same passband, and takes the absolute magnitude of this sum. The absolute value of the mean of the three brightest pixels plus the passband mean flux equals 34.4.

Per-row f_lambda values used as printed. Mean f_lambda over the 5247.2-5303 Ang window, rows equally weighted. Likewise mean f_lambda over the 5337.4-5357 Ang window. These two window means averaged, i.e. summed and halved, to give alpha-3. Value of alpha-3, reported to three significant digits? 16.0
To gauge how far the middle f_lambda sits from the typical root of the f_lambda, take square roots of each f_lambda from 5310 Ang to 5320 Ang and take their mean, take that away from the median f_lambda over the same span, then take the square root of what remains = 3.58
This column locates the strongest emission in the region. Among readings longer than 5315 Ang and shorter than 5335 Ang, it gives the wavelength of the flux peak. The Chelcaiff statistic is 5333.67 Ang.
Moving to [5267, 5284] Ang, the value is 5282.34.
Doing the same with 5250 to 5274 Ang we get 5258.07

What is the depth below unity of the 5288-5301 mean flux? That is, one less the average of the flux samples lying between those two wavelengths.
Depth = -15.1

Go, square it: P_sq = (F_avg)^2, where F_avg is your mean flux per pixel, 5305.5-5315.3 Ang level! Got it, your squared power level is 304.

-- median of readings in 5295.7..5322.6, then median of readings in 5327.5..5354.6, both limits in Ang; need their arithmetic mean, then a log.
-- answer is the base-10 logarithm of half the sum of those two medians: 1.22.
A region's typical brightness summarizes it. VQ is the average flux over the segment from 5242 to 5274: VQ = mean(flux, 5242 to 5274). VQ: 15.0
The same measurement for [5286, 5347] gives 16.2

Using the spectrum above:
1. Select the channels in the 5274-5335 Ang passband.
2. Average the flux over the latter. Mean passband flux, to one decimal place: 16.2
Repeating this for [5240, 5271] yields 15.1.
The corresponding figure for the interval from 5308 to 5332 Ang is 16.0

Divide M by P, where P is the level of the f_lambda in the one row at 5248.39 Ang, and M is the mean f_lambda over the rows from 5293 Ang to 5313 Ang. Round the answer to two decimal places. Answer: 1.11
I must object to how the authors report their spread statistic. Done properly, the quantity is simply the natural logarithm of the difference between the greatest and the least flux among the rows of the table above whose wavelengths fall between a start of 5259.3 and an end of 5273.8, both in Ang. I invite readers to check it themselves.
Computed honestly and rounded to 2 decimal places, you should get 0.34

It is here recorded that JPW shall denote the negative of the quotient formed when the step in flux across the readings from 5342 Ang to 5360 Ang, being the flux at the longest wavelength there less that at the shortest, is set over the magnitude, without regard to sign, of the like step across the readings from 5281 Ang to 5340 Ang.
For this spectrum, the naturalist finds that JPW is -9.0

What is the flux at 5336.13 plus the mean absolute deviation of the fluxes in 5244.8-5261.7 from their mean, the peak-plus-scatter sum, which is 16.5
